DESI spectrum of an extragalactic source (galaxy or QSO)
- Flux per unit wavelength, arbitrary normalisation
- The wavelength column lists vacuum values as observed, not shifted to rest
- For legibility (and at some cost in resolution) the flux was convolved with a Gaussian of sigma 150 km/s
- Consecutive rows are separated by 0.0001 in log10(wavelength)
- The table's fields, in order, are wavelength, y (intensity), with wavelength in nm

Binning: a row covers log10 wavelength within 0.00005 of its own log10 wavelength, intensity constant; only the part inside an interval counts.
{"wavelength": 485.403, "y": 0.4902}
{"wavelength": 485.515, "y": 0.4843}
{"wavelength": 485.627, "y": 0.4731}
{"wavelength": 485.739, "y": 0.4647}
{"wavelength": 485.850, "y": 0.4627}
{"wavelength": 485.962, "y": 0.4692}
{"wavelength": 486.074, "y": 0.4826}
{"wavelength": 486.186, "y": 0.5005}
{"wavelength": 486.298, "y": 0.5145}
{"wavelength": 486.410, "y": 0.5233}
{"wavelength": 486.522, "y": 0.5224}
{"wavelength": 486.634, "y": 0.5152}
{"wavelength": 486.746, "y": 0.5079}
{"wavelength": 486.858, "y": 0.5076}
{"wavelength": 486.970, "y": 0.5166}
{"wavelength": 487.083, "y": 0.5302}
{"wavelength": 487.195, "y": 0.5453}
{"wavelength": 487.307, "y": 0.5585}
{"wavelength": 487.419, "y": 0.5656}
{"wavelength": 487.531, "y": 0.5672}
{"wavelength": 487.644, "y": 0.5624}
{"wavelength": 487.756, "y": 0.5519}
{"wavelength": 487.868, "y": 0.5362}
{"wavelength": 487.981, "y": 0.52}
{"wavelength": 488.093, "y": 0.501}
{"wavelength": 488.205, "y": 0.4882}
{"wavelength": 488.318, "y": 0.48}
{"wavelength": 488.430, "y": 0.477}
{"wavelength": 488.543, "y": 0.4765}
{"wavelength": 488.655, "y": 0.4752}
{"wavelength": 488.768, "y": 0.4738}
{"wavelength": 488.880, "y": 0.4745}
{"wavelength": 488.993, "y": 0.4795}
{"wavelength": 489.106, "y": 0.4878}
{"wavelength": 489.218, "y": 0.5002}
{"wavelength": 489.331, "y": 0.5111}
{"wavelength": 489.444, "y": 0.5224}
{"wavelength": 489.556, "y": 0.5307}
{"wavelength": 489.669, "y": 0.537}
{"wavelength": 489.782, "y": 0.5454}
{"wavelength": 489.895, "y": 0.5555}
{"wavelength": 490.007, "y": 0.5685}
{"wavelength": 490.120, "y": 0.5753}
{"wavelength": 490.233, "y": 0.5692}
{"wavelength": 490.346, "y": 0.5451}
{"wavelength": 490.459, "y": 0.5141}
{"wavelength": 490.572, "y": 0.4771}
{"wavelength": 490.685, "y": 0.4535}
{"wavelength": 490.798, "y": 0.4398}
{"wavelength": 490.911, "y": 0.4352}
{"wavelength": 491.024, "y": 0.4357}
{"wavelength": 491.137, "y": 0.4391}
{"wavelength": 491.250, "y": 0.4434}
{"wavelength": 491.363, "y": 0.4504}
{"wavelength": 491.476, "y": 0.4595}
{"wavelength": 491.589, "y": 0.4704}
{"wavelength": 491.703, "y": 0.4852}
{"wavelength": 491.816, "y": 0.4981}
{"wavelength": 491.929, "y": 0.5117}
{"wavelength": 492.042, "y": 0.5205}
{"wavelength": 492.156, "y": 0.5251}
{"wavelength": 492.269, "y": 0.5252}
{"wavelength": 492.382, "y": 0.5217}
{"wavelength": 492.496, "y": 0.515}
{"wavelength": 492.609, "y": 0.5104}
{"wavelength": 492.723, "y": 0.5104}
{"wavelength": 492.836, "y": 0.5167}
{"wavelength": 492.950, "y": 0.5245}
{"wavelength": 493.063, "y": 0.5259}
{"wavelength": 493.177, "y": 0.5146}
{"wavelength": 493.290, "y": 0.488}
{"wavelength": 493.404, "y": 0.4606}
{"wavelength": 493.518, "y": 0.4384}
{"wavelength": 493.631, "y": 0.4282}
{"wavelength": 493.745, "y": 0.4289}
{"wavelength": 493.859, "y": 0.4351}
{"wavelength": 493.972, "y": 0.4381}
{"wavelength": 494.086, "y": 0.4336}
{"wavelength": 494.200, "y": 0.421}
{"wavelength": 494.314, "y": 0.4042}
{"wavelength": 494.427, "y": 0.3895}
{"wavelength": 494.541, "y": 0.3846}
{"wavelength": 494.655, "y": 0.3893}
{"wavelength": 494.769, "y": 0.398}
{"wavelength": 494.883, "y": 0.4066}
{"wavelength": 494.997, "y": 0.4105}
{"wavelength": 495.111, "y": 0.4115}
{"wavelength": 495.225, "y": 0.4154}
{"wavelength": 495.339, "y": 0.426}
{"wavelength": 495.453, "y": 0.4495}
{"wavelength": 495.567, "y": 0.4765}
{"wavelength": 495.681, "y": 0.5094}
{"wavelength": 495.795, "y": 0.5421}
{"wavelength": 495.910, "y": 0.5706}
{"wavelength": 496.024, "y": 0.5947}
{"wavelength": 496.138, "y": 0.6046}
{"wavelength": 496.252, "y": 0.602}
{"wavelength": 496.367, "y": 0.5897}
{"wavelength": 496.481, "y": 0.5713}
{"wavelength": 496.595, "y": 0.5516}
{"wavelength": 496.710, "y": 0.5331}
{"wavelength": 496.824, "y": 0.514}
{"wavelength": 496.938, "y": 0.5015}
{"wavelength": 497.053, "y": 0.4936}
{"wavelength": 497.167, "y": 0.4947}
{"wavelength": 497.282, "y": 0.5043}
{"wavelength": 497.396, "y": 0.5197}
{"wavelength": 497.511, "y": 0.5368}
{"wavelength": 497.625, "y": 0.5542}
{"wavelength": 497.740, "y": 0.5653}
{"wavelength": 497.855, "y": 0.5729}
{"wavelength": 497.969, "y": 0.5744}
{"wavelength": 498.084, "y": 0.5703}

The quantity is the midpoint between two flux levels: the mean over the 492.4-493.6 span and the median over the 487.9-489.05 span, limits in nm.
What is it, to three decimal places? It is 0.489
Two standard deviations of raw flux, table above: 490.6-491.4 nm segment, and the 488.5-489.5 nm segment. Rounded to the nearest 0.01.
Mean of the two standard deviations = 0.01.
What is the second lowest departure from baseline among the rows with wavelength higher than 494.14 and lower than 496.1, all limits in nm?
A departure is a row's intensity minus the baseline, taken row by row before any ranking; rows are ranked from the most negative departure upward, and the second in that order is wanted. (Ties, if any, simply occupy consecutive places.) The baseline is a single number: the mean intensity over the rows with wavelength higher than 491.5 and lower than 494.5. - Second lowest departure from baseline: -0.09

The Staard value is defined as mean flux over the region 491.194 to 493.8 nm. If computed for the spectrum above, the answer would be 0.490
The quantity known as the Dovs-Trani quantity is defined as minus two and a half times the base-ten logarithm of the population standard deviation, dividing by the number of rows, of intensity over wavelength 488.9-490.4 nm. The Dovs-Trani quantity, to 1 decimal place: 3.8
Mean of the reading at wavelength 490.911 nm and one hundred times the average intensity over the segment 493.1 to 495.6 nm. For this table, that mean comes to 21.7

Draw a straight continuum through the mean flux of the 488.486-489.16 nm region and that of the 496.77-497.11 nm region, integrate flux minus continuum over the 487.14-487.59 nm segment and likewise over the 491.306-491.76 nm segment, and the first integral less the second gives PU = 0.048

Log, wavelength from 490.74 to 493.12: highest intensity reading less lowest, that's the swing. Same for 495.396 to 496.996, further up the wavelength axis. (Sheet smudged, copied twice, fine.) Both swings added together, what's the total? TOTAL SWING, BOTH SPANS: 0.25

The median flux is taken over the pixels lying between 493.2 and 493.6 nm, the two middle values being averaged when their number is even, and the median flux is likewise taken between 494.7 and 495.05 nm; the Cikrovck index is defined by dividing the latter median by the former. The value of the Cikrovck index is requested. 0.88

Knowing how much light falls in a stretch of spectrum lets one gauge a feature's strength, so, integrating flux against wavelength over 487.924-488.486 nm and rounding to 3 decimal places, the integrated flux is 0.277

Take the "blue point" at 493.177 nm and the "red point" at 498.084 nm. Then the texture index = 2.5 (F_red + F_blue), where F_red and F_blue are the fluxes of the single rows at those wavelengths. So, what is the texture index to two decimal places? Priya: 2.71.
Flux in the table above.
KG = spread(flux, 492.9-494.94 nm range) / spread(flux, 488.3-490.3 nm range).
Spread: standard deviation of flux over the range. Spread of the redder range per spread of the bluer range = 1.2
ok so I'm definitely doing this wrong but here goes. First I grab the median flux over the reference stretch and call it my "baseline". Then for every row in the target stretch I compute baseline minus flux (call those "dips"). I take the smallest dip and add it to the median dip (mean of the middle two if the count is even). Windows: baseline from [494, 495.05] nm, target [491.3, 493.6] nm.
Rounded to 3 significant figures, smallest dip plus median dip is -0.229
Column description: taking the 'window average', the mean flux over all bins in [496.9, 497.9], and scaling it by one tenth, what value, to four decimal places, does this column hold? 0.0527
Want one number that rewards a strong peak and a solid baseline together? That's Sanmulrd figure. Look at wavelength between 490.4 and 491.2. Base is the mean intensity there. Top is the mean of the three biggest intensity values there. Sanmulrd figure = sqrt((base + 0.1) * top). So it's 0.52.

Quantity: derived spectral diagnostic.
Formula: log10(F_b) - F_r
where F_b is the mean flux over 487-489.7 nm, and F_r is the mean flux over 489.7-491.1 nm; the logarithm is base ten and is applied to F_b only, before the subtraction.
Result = -0.80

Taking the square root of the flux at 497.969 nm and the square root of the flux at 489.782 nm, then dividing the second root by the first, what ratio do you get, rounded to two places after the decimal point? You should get 0.97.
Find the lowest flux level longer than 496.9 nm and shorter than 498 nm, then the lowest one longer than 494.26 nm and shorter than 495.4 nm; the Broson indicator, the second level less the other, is -0.11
